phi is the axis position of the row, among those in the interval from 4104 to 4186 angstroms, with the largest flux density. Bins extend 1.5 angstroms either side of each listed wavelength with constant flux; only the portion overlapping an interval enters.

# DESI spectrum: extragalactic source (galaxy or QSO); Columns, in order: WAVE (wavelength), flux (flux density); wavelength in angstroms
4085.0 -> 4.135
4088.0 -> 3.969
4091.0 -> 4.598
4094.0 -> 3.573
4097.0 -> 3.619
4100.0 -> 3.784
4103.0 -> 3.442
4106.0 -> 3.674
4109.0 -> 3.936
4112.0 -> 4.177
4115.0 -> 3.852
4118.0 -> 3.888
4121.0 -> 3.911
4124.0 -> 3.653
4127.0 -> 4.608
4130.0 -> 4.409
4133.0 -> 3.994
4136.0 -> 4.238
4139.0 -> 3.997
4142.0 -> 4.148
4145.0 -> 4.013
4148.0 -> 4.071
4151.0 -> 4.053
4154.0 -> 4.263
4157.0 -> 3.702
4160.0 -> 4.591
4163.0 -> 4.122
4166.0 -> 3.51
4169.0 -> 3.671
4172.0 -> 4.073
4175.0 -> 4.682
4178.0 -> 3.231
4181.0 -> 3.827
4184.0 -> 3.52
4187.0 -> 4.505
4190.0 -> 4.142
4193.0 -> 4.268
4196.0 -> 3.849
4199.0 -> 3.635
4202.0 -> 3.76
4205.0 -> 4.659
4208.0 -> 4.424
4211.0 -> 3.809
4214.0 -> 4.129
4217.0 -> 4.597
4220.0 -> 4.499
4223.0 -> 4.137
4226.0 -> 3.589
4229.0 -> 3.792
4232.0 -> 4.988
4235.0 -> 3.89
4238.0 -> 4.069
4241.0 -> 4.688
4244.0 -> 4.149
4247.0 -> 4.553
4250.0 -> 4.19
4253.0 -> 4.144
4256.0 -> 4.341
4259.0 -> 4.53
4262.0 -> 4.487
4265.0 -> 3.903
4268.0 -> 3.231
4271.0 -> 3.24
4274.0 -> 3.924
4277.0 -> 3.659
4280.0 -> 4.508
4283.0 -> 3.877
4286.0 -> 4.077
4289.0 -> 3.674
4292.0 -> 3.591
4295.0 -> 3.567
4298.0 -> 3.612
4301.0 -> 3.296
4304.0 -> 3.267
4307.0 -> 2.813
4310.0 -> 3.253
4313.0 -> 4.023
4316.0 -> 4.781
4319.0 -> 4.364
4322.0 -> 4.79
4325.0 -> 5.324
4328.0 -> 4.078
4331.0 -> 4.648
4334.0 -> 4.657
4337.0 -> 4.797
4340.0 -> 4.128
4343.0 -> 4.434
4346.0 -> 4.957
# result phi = 4175.0 angstroms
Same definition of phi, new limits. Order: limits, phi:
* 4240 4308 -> 4241.0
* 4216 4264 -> 4232.0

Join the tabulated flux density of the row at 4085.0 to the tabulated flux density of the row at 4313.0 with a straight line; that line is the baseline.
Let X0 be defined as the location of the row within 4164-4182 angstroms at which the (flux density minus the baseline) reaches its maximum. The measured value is 4175.0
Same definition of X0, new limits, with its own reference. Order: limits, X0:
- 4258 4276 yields 4259.0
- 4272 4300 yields 4280.0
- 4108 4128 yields 4127.0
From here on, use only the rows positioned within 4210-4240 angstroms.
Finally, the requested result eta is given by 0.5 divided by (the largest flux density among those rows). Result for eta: 0.100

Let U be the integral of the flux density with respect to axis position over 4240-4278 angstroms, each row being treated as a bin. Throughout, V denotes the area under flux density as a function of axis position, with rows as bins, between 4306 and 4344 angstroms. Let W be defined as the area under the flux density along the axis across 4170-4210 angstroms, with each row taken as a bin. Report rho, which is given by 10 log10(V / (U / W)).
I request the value 22.3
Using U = 154.9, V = 165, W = 161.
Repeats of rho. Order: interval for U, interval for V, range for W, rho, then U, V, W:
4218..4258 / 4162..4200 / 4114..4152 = 21.3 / 169.7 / 149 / 155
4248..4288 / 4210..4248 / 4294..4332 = 21.8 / 160.4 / 160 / 151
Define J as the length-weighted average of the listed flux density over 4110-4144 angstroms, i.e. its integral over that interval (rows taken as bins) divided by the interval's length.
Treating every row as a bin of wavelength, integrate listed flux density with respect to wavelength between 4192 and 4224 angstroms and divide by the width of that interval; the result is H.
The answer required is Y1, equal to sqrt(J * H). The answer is 4.12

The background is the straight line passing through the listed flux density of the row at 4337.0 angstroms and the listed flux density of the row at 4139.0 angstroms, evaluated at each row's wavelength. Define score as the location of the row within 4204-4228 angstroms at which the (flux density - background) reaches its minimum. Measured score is 4226.0 angstroms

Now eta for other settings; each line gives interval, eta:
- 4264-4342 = 0.094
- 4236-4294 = 0.107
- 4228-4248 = 0.100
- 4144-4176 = 0.107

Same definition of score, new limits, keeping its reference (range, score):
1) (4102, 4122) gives 4103.0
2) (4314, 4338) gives 4328.0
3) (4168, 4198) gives 4178.0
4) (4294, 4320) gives 4307.0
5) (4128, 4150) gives 4145.0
